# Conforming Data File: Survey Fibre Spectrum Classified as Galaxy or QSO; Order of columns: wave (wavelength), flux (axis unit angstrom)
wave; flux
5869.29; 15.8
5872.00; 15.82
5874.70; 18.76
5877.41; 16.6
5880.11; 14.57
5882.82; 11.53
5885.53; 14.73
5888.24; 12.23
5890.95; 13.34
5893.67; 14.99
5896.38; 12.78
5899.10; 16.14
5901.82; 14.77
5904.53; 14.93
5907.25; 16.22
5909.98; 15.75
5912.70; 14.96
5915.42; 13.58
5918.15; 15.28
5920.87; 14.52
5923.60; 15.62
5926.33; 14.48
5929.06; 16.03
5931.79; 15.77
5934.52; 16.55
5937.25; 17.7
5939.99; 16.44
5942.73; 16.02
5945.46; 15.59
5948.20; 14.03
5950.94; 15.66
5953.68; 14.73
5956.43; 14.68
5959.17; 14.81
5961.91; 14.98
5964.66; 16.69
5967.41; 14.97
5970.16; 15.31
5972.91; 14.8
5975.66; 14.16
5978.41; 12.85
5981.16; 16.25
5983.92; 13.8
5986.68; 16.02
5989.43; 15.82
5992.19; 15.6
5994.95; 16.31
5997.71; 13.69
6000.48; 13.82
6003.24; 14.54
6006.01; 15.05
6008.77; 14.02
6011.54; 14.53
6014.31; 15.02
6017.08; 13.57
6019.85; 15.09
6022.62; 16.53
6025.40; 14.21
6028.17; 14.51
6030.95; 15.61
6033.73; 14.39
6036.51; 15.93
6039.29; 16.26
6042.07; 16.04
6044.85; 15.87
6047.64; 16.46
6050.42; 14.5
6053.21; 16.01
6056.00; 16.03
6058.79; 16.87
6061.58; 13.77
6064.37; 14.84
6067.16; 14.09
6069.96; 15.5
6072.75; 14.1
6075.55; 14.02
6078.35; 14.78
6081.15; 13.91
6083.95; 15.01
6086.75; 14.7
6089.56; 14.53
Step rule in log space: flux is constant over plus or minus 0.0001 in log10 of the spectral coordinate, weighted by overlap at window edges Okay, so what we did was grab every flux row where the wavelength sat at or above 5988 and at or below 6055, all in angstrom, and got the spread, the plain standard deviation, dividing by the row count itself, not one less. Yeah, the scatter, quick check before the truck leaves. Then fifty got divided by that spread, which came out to 54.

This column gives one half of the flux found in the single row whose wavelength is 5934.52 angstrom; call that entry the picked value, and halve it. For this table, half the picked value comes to 8.3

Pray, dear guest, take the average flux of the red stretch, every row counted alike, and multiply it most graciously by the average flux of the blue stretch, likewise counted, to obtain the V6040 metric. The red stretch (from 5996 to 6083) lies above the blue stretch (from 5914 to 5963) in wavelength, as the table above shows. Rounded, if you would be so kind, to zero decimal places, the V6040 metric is 230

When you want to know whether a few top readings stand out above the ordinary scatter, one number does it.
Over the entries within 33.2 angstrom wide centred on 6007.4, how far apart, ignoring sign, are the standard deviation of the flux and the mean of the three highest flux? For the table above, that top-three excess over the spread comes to 15.2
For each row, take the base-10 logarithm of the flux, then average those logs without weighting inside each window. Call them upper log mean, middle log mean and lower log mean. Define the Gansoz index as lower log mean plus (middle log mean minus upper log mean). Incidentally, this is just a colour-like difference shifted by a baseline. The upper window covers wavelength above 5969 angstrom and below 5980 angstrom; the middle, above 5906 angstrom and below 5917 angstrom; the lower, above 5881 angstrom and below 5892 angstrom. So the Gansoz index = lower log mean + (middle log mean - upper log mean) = 1.14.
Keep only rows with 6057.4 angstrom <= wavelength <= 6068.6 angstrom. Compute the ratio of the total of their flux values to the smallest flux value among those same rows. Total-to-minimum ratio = 4.3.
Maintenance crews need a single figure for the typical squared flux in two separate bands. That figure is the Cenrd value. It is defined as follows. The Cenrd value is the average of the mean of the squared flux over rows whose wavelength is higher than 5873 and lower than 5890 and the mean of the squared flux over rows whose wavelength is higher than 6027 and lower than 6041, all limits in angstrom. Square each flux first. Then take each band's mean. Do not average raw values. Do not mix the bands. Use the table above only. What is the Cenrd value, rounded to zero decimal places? 230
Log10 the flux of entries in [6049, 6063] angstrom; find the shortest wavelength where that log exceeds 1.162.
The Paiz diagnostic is 6053.21 angstrom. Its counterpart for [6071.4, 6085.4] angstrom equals 6078.35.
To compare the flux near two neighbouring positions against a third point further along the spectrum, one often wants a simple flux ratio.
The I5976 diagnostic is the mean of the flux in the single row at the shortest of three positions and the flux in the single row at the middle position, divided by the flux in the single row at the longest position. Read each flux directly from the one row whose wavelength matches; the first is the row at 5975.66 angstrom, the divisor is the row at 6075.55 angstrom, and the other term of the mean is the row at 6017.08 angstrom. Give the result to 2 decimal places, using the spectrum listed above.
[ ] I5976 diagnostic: 0.99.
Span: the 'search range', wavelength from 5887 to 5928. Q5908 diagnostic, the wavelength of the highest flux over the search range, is 5907.25 angstrom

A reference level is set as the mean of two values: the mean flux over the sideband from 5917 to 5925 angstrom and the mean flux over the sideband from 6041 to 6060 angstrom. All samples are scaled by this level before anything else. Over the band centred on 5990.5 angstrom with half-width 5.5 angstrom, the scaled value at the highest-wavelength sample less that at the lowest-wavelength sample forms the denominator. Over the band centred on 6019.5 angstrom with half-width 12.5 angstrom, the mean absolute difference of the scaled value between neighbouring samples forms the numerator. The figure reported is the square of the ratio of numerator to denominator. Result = 15.5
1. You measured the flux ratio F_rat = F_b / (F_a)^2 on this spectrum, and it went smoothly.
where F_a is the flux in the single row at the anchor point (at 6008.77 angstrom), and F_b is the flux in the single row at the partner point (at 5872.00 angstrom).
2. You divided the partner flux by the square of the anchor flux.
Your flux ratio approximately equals 0.080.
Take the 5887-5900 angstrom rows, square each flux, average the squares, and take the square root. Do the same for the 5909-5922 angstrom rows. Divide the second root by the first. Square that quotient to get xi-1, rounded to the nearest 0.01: 1.13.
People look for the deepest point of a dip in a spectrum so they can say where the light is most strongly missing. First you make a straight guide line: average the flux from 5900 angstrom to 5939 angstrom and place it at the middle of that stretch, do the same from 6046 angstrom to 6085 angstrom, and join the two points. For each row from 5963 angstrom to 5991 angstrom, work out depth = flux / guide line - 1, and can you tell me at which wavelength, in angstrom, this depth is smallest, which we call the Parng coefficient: 5978.41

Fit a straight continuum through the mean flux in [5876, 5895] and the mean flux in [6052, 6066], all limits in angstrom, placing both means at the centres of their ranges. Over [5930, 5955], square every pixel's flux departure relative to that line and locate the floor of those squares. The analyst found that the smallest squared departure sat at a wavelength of 5953.68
